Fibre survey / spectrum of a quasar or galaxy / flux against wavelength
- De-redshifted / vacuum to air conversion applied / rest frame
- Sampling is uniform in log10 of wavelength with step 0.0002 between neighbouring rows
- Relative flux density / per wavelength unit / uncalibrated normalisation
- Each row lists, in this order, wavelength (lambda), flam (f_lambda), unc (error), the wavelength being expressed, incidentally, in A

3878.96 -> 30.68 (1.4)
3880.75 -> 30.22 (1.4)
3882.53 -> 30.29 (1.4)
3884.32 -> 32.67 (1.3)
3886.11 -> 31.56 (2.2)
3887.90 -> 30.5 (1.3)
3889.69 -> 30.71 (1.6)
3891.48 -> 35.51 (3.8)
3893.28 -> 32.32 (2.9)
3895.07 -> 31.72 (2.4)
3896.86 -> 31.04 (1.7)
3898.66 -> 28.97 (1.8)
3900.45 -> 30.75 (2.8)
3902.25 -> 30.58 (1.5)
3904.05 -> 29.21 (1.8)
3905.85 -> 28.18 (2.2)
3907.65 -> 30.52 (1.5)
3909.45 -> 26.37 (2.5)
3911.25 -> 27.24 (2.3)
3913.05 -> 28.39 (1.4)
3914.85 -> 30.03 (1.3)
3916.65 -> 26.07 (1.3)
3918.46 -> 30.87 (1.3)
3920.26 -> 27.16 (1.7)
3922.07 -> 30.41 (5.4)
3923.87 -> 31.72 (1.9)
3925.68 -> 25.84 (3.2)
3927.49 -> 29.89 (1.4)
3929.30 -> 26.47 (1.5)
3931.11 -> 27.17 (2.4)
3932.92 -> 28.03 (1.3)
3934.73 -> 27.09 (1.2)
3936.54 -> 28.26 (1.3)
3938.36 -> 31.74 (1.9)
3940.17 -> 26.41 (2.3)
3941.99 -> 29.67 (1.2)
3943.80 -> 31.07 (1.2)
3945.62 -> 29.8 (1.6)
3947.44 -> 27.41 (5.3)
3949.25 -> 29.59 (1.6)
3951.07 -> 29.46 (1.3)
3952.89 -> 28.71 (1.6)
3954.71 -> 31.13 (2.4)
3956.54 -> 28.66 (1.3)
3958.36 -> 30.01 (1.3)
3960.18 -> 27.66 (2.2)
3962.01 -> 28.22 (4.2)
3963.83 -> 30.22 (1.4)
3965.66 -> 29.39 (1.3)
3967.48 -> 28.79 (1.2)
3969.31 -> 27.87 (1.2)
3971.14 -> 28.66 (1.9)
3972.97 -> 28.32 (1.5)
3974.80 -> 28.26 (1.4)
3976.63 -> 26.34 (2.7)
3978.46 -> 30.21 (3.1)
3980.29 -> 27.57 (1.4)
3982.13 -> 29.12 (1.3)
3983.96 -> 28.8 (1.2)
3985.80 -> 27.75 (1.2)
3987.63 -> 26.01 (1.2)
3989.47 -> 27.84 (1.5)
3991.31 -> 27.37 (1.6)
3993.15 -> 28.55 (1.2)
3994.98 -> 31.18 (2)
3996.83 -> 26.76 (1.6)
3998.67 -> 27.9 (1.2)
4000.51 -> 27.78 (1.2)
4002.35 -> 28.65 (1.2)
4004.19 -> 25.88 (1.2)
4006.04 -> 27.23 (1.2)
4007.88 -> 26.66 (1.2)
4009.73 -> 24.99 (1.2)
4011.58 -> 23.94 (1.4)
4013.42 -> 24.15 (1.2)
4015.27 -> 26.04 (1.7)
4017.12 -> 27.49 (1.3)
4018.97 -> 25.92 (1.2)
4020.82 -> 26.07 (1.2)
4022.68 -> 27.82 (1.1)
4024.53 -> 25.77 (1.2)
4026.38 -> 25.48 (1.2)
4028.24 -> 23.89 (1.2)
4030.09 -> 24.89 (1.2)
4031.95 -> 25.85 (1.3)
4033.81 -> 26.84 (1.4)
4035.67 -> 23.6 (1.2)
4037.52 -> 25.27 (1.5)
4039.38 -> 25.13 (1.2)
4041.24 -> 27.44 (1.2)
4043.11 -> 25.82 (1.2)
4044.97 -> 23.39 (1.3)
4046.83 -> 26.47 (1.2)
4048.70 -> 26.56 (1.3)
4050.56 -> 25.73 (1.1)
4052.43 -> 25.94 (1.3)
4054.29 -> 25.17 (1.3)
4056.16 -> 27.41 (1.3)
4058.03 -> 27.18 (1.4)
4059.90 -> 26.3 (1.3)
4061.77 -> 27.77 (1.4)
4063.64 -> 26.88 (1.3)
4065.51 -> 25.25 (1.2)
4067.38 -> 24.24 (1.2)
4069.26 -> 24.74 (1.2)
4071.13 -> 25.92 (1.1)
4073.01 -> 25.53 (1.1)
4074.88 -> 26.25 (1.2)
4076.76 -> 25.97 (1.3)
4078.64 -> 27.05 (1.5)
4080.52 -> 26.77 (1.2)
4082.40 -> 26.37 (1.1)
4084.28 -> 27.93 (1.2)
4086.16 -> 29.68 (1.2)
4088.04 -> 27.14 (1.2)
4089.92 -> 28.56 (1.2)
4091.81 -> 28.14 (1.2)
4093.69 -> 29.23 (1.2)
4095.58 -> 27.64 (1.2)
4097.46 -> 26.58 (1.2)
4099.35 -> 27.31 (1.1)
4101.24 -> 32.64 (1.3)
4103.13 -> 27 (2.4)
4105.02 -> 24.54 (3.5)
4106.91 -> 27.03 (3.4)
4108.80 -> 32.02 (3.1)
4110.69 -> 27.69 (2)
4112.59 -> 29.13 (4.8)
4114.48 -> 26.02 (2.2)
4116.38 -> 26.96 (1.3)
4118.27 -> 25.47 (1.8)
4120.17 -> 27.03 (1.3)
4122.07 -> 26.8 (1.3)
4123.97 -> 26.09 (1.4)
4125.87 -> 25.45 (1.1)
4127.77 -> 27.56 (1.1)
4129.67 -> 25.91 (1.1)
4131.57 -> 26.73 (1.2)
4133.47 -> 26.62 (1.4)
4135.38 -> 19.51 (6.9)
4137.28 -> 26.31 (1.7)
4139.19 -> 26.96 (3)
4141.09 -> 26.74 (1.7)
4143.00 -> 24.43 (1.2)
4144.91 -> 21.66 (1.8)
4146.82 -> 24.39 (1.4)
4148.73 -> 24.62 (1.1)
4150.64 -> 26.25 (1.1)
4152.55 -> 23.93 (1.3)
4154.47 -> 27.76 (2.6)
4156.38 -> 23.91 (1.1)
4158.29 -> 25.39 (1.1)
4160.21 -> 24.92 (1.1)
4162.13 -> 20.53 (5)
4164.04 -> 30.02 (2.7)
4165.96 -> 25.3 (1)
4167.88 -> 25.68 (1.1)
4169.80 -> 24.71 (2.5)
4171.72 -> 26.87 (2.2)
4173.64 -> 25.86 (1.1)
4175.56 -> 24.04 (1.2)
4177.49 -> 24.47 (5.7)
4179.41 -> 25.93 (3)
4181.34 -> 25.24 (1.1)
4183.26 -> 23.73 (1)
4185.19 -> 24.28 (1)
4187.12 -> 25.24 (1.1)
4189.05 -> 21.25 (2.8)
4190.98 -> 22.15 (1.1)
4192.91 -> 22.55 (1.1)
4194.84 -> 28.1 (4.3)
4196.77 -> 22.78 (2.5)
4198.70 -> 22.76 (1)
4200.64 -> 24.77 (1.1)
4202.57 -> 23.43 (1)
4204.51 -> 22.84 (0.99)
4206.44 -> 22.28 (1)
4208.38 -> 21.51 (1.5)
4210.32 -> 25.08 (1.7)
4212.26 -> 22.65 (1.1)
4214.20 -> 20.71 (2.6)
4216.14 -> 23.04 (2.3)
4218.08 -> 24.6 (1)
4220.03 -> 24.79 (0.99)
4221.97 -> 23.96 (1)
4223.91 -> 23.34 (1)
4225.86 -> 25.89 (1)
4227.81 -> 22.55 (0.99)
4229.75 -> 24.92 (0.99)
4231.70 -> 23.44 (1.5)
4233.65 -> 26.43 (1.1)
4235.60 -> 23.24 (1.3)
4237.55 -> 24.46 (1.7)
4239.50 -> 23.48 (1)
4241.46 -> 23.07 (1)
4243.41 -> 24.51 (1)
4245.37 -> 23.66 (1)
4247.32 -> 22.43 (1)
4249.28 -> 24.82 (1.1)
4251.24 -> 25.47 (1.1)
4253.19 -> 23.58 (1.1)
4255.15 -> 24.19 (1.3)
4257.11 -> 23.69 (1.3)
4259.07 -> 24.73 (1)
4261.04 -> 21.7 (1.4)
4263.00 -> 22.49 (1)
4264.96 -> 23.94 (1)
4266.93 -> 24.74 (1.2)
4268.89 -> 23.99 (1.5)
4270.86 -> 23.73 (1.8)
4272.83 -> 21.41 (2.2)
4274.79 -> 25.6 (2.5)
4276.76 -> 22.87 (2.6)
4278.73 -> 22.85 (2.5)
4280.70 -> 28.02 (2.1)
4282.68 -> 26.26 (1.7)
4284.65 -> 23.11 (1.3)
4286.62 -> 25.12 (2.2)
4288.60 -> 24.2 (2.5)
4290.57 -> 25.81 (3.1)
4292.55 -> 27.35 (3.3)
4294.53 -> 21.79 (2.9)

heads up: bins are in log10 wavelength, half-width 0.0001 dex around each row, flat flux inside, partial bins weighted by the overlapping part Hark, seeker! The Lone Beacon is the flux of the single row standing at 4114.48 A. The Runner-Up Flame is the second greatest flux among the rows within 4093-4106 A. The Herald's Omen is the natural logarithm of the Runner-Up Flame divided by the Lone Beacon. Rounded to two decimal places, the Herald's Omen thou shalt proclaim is 0.12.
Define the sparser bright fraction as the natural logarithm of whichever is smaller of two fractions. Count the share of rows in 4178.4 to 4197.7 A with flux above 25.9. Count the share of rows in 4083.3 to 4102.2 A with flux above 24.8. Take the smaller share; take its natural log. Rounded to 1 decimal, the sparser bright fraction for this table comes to -1.6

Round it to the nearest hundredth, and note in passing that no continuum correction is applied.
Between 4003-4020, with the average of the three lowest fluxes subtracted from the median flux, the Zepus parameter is 1.56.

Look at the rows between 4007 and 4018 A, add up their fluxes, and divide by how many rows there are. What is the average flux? 25.5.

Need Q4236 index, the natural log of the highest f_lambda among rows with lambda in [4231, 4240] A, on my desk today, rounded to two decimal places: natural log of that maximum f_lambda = 3.27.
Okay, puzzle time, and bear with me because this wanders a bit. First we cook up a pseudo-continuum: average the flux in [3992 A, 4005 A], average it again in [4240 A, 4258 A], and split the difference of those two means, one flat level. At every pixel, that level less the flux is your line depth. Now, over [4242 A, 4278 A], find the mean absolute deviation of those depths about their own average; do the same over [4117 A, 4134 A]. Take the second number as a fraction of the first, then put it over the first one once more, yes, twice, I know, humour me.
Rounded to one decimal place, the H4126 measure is 0.7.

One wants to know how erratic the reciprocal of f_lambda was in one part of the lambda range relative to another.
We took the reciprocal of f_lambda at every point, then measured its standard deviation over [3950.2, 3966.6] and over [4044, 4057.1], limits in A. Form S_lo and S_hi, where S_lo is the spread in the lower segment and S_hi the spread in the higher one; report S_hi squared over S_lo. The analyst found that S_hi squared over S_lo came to 0.003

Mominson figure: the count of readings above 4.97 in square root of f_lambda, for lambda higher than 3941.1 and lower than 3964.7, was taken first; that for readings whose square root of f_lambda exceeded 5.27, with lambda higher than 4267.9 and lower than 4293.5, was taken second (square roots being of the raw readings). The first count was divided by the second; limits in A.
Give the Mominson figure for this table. 13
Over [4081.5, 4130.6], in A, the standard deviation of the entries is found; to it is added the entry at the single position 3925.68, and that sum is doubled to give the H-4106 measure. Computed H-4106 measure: 55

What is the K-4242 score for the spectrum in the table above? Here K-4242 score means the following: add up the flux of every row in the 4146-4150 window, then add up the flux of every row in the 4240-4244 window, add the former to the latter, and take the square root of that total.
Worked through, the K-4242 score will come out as 9.8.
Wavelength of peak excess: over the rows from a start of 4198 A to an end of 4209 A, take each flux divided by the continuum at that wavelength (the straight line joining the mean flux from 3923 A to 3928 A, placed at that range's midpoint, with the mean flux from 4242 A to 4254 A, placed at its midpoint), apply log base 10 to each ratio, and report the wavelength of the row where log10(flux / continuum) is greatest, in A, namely 4200.64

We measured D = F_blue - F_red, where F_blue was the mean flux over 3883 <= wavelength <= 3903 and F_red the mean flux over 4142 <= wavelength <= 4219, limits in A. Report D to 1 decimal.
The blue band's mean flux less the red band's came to 7.2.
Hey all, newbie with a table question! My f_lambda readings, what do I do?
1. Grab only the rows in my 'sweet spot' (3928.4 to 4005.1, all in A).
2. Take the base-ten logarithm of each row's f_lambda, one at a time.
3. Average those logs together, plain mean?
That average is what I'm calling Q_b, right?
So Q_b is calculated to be 1.45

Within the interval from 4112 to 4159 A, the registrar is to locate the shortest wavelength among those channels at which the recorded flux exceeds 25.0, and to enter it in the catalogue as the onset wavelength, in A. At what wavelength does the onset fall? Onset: 4112.59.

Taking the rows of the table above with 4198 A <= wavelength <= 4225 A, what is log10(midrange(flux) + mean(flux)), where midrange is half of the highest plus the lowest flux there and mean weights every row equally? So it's 1.66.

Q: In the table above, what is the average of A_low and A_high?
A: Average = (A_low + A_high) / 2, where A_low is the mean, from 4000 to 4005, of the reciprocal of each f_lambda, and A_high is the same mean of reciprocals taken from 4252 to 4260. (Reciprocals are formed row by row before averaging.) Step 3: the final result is 0.039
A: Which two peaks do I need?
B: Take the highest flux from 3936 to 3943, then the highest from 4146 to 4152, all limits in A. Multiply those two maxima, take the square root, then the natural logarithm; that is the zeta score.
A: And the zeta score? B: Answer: 3.36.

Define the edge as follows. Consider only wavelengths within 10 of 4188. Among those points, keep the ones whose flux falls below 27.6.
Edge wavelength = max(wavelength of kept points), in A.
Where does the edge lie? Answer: 4196.77 A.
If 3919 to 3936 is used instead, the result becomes 3934.73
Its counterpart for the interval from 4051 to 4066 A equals 4065.51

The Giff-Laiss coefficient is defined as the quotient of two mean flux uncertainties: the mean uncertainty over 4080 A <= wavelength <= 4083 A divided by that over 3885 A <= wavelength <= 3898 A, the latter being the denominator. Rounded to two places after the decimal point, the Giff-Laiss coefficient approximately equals 0.51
